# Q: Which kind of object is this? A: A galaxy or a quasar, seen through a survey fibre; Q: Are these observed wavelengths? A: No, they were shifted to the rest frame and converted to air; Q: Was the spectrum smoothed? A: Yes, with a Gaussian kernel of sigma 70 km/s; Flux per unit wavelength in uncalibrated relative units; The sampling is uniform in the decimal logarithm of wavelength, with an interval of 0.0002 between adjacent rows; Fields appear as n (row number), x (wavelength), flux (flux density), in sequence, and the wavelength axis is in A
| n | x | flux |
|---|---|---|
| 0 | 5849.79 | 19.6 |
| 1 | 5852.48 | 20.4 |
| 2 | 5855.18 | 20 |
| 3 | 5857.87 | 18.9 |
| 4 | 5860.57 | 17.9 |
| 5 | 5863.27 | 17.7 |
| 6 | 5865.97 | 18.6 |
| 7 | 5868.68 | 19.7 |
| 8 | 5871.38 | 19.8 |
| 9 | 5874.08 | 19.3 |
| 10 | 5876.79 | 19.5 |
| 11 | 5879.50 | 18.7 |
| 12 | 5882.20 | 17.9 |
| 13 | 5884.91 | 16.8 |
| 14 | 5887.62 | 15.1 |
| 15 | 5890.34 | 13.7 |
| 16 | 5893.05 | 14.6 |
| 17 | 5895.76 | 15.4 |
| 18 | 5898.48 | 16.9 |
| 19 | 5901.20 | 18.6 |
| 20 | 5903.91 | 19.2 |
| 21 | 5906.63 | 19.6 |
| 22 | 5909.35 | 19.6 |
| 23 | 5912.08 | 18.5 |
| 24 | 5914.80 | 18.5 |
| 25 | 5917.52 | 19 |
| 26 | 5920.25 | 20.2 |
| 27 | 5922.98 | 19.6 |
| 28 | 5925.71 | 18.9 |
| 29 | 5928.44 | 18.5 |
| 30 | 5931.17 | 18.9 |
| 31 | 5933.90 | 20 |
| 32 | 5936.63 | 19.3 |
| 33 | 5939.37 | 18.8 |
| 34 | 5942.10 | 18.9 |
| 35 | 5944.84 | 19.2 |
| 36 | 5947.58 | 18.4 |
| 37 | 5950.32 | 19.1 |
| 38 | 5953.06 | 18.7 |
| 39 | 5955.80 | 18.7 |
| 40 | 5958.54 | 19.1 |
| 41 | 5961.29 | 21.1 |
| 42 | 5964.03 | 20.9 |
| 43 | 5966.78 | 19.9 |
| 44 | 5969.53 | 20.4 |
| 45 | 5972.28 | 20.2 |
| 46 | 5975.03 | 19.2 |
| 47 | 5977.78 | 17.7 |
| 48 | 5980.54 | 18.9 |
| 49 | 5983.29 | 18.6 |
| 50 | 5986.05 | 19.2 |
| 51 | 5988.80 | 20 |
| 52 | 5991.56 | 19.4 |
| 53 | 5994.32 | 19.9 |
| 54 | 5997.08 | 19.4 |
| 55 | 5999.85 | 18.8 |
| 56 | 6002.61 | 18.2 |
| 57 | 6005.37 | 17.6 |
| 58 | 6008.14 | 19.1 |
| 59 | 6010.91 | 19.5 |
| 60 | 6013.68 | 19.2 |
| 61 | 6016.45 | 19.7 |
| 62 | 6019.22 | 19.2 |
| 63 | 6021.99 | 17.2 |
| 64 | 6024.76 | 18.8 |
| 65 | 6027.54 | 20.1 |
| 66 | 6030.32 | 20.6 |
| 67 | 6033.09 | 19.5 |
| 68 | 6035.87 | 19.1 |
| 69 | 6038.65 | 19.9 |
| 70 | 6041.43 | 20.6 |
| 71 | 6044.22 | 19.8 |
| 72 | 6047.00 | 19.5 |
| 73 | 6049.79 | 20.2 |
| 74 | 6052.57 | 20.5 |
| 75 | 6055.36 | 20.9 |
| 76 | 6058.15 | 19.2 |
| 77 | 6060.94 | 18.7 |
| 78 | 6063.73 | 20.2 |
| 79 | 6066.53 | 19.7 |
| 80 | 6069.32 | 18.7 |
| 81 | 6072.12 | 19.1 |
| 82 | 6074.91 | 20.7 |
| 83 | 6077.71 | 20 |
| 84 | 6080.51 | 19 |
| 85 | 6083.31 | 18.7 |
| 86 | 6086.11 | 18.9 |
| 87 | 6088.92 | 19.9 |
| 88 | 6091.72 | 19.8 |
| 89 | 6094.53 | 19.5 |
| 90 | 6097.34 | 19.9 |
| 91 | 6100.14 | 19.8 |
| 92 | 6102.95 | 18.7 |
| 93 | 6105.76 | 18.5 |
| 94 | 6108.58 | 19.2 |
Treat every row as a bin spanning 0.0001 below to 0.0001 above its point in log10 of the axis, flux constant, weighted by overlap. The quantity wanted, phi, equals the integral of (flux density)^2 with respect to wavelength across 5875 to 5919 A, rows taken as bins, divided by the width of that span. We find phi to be 314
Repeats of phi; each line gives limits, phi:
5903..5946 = 368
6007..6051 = 381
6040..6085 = 389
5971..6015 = 364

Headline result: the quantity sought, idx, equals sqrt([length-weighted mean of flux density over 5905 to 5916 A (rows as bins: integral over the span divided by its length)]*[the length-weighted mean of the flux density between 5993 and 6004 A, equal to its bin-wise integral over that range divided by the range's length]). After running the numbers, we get 19.1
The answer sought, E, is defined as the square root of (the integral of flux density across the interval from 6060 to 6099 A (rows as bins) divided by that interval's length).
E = 4.42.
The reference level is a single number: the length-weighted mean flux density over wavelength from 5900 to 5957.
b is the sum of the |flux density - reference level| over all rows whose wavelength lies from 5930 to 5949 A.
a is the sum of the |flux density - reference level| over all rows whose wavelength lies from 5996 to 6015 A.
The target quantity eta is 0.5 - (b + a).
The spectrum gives -5.6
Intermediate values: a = 3.5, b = 2.6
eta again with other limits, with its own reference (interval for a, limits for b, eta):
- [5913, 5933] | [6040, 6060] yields -10.0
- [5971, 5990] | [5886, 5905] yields -24.0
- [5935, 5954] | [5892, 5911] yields -13.3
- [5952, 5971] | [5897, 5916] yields -11.3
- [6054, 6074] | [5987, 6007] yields -9.1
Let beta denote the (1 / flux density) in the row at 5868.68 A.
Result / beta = 0.0508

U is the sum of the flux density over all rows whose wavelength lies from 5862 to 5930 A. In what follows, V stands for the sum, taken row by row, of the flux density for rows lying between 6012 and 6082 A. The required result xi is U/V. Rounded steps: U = 454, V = 490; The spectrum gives 0.93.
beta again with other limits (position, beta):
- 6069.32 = 0.0535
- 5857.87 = 0.0529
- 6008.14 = 0.0524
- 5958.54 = 0.0524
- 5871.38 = 0.0505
